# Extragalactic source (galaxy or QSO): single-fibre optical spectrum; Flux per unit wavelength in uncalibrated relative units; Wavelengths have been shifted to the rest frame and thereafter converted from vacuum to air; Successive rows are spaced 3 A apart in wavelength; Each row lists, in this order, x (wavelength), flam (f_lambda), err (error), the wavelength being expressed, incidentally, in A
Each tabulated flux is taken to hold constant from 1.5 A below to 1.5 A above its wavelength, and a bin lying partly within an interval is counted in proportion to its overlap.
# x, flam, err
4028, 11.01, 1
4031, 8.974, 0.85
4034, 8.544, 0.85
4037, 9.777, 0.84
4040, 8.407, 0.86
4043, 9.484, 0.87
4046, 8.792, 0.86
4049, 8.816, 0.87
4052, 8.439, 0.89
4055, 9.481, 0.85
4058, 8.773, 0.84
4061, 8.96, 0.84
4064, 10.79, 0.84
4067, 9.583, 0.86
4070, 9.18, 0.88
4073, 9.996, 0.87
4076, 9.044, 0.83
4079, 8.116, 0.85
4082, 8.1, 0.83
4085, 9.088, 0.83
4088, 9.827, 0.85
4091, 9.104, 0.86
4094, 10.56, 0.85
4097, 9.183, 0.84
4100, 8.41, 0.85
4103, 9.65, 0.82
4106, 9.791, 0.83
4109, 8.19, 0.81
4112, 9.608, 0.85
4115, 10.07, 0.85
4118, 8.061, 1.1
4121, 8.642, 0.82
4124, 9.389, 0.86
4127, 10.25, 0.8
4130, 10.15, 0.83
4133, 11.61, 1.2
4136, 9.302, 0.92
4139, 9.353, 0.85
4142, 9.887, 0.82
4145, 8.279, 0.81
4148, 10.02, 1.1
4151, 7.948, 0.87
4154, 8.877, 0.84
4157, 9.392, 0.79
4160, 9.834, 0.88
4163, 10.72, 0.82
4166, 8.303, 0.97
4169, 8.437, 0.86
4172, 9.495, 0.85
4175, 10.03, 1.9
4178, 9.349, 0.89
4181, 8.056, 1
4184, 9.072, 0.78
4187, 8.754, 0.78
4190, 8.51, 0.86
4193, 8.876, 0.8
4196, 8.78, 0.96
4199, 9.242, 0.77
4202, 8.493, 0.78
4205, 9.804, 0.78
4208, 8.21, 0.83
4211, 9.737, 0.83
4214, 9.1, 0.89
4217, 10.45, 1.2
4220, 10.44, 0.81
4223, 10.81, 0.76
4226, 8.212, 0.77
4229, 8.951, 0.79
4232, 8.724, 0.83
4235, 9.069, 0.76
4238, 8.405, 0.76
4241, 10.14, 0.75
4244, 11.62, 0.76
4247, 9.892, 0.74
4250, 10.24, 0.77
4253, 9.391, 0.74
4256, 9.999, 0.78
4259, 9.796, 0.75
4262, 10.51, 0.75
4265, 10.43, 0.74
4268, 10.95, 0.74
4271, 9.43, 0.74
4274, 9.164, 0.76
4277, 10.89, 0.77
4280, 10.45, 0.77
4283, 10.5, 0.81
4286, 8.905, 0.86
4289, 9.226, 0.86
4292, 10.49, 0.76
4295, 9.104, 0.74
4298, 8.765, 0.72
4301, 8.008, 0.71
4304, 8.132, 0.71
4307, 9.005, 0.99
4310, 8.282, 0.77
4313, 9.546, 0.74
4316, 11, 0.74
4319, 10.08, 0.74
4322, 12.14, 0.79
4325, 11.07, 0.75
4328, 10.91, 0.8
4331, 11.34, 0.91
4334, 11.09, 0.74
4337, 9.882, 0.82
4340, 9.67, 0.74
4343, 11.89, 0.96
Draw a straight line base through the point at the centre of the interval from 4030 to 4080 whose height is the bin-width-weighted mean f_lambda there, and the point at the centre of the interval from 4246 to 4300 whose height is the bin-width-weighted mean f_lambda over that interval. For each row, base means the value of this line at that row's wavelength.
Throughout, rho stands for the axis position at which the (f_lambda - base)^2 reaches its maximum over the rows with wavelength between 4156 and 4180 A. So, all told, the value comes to 4163 A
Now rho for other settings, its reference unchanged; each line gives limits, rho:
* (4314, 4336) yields 4322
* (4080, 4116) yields 4094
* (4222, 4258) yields 4244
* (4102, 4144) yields 4133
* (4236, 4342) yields 4322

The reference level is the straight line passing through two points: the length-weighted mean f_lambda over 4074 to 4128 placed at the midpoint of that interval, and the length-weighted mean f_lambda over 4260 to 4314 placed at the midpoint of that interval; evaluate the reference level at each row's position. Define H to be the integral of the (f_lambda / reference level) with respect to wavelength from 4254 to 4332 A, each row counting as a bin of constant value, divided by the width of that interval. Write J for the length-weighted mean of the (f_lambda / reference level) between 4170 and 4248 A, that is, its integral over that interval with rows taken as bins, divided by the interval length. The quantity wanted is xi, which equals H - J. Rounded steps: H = 1.037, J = 0.99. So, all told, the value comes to 0.046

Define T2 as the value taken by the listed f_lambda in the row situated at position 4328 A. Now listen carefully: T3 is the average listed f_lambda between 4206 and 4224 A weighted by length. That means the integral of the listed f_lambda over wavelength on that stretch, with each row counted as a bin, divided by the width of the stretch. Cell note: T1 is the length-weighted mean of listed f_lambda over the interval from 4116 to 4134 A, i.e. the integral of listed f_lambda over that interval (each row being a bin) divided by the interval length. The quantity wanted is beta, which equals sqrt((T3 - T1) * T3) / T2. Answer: 0.10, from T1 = 9.64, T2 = 10.91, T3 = 9.76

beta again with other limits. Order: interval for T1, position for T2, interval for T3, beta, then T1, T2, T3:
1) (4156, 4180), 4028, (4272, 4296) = 0.19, 9.42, 11.01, 9.85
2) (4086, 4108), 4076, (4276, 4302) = 0.13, 9.46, 9.044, 9.60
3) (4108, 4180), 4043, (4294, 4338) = 0.24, 9.38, 9.484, 9.90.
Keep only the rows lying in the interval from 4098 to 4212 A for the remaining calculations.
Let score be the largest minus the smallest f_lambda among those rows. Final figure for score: 3.66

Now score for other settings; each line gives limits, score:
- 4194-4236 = 2.60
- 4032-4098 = 2.69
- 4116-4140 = 3.55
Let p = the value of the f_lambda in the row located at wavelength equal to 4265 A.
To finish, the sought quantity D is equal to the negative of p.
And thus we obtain -10.4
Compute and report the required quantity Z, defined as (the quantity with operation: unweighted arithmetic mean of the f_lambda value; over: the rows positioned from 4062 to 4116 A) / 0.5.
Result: 18.7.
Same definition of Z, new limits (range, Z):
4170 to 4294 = 19.2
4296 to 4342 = 19.9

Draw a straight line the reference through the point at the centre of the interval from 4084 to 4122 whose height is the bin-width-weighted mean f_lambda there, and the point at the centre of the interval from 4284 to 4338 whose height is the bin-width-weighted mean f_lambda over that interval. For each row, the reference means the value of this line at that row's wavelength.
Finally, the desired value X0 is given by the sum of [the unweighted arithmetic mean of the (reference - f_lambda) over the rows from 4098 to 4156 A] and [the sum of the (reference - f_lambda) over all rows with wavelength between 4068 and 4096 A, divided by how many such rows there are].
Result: 0.0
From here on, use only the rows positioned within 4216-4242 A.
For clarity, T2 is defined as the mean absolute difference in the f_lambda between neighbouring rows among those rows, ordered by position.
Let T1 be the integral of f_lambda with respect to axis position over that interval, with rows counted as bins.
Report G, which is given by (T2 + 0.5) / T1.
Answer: 0.0054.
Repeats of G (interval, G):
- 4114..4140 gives 0.0060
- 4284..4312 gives 0.0049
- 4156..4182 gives 0.0059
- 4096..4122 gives 0.0065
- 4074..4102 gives 0.0054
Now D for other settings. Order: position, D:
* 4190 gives -8.5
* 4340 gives -9.7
